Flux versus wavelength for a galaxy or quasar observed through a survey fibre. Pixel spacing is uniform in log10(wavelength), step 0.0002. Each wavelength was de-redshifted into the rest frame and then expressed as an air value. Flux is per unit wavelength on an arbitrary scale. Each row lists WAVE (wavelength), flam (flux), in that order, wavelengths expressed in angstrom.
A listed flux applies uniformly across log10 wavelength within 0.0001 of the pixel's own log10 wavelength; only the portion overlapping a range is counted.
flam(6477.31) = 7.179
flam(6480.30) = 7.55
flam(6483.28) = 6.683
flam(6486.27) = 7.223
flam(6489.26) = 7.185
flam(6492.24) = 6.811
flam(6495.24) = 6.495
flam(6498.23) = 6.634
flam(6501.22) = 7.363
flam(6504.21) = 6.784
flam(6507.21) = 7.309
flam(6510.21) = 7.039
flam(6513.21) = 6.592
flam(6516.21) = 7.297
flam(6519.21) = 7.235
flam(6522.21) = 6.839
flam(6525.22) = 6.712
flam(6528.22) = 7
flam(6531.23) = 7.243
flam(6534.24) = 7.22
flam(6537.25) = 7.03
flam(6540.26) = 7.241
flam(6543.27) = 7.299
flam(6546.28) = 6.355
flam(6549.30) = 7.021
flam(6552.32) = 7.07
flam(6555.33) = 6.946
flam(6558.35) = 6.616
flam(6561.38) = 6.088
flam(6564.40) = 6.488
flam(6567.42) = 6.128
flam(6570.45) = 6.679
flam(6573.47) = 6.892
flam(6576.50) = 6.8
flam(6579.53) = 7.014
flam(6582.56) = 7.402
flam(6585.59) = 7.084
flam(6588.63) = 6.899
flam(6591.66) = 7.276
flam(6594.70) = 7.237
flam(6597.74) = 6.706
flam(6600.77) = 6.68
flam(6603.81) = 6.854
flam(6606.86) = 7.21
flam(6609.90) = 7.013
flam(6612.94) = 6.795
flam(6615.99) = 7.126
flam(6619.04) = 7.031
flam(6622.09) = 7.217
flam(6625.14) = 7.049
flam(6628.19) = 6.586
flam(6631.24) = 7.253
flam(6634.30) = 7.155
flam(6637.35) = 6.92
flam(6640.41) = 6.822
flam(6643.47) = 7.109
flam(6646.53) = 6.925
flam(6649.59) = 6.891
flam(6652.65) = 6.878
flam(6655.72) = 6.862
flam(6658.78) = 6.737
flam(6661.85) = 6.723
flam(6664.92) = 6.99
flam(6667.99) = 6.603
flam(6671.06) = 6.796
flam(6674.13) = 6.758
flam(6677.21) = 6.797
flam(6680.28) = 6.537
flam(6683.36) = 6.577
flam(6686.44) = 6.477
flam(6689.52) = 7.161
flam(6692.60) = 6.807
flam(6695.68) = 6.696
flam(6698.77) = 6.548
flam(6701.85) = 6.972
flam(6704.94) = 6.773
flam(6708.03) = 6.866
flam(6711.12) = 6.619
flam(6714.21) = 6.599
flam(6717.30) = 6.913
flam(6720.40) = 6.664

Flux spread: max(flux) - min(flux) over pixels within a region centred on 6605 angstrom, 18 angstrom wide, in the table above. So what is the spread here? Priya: 0.53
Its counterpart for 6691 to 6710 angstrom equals 0.42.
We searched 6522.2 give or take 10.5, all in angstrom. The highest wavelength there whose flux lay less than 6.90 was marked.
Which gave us 6525.22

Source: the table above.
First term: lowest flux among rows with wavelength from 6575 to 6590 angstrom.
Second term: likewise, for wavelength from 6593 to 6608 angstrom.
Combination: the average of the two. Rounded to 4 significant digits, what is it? 6.740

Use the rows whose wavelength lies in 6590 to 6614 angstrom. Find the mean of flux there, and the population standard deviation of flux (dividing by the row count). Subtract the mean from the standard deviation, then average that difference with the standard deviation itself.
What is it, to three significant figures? -3.26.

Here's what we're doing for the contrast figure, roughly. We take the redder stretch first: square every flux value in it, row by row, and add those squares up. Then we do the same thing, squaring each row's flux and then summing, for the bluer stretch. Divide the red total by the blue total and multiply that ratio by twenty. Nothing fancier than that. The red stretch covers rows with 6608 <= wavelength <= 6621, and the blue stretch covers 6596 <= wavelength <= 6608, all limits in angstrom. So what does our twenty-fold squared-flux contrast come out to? 20.7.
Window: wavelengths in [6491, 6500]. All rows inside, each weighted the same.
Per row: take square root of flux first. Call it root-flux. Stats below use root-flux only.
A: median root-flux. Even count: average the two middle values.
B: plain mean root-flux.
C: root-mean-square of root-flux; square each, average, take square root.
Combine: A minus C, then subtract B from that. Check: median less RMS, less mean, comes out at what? -2.58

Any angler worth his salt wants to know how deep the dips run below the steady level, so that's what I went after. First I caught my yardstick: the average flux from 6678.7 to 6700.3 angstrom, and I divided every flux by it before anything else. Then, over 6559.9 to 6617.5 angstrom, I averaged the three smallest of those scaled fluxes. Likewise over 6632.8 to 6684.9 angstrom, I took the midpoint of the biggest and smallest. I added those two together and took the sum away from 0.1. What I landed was -1.86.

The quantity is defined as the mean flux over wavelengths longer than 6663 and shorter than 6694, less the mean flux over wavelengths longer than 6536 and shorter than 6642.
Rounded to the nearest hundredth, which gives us -0.16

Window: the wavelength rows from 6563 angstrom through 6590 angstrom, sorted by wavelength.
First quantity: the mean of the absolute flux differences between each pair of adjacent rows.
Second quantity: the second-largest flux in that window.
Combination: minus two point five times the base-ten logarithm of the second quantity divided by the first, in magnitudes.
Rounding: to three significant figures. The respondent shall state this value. -3.47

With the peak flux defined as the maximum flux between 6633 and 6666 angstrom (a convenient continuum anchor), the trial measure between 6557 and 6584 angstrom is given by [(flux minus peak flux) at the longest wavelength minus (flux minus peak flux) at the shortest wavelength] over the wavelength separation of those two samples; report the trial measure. 0.032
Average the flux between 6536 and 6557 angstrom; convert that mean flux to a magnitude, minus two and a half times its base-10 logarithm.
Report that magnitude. -2.112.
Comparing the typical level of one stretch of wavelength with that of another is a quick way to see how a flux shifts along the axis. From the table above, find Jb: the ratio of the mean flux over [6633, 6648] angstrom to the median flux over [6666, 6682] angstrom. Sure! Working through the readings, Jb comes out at 1.03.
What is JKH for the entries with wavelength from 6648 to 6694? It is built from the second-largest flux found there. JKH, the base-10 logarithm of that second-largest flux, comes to 0.844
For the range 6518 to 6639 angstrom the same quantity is 0.863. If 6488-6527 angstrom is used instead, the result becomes 0.864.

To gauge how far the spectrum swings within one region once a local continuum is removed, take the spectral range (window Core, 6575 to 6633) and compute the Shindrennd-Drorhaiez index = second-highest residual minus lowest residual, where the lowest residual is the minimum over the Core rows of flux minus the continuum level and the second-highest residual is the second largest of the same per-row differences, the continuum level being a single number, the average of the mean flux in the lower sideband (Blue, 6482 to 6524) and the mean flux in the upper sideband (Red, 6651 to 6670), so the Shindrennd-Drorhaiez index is 0.69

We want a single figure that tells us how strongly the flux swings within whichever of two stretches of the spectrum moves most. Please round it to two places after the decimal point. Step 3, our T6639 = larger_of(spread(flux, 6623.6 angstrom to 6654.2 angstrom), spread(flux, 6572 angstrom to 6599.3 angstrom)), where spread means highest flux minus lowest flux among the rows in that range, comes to 0.70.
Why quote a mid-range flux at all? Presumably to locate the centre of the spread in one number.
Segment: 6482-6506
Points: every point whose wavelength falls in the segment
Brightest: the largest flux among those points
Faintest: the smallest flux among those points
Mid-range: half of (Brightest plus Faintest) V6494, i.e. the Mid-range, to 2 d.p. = 6.93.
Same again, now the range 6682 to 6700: 6.82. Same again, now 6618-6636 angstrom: 6.92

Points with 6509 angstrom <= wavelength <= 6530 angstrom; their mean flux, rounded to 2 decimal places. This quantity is 6.96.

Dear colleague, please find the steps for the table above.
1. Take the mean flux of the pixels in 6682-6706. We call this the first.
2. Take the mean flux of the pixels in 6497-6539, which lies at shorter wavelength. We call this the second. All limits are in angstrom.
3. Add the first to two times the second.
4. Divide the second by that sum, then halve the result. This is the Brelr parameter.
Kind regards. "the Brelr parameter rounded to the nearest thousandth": 0.169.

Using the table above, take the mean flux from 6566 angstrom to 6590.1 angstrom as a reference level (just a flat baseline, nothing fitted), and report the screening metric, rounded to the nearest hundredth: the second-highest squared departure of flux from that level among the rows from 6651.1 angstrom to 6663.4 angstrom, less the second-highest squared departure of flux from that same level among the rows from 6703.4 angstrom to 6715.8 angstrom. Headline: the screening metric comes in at -0.04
